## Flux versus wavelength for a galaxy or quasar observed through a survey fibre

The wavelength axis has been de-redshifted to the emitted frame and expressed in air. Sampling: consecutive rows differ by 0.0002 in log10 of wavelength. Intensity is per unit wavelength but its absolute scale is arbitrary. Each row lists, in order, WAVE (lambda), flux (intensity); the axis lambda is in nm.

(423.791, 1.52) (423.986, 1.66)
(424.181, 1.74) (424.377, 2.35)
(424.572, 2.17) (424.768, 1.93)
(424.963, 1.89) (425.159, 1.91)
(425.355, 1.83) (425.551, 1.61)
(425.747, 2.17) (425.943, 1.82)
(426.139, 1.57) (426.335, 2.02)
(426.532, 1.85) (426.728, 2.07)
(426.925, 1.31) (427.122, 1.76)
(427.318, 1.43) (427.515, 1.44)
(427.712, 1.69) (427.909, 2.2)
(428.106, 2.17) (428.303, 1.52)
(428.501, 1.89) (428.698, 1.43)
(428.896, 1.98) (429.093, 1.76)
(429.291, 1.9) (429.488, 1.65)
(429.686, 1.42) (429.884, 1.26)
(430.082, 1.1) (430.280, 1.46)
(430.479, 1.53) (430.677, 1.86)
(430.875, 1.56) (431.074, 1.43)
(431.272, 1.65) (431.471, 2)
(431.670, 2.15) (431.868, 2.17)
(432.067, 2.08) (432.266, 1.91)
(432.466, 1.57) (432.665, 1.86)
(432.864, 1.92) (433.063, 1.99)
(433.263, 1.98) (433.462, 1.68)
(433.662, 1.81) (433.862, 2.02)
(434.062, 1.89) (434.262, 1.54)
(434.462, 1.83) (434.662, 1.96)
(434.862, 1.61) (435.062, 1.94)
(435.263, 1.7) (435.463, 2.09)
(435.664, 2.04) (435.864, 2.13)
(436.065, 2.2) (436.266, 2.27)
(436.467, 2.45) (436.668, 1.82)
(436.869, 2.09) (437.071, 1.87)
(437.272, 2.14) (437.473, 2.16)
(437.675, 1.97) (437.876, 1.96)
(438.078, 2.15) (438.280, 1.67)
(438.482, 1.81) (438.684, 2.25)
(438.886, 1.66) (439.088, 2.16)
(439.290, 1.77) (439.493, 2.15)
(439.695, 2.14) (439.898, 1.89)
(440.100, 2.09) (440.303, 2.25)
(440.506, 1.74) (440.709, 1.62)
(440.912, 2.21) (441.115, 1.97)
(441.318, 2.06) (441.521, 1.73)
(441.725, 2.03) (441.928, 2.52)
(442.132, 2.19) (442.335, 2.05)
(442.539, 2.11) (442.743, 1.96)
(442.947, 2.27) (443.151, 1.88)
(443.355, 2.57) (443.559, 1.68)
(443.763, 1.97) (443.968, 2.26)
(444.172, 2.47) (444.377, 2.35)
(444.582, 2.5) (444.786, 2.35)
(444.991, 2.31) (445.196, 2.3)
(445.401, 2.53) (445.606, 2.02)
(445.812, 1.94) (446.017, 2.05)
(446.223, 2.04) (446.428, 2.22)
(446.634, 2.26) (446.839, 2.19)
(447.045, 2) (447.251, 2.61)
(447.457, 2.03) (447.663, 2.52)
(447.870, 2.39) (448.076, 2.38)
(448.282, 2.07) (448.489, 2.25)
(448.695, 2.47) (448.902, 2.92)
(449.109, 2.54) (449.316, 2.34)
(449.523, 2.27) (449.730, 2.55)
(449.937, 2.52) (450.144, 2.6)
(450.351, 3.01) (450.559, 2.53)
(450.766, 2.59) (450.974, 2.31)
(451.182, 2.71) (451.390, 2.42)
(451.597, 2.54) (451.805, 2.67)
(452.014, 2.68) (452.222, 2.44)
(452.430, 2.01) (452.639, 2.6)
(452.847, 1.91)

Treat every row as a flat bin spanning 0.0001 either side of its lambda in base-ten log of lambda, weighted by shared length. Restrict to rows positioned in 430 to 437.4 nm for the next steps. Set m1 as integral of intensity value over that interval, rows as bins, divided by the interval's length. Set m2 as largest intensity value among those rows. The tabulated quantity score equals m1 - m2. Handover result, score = -0.57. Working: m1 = 1.9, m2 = 2.45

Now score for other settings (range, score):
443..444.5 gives -0.39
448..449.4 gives -0.49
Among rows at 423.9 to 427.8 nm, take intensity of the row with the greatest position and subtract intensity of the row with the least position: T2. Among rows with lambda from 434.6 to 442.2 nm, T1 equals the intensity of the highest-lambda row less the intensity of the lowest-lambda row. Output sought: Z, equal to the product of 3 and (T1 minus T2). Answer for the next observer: 0.6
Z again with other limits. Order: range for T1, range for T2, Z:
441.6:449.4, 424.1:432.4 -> 0.4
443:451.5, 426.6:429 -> 1.9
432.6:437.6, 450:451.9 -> 0.7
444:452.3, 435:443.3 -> 0.1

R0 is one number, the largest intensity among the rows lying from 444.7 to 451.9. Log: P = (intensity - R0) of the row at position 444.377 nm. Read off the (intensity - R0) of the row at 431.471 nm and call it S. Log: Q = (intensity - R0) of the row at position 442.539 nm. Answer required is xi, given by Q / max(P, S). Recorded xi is 1.4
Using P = -0.66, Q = -0.90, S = -1.01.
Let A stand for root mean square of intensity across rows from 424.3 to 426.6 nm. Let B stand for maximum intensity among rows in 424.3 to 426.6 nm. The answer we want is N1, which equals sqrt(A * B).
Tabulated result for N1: 2.1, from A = 1.94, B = 2.35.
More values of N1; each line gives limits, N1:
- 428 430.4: 1.9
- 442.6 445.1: 2.4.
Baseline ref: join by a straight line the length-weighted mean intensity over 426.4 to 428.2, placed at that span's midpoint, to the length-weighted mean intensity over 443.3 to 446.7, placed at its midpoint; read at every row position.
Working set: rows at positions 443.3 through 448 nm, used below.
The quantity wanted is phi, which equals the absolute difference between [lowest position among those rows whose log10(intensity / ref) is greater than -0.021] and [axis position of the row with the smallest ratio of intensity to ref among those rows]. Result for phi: 0.20 nm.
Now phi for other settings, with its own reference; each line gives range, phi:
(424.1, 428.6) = 2.74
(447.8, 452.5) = 4.56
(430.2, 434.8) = 0.40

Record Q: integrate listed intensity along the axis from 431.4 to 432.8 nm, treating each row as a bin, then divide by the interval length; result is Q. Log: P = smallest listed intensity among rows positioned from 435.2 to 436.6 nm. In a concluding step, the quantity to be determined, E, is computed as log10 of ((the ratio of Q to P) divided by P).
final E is -0.17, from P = 1.7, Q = 1.96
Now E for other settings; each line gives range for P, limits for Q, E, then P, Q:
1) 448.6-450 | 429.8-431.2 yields -0.55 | 2.27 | 1.46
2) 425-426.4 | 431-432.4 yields -0.11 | 1.57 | 1.91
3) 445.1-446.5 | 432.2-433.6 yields -0.31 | 1.94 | 1.84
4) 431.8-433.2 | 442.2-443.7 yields -0.07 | 1.57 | 2.08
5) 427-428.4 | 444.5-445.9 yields 0.05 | 1.43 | 2.28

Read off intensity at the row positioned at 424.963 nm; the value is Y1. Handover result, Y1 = 1.89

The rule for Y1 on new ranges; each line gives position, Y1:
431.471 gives 2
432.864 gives 1.92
